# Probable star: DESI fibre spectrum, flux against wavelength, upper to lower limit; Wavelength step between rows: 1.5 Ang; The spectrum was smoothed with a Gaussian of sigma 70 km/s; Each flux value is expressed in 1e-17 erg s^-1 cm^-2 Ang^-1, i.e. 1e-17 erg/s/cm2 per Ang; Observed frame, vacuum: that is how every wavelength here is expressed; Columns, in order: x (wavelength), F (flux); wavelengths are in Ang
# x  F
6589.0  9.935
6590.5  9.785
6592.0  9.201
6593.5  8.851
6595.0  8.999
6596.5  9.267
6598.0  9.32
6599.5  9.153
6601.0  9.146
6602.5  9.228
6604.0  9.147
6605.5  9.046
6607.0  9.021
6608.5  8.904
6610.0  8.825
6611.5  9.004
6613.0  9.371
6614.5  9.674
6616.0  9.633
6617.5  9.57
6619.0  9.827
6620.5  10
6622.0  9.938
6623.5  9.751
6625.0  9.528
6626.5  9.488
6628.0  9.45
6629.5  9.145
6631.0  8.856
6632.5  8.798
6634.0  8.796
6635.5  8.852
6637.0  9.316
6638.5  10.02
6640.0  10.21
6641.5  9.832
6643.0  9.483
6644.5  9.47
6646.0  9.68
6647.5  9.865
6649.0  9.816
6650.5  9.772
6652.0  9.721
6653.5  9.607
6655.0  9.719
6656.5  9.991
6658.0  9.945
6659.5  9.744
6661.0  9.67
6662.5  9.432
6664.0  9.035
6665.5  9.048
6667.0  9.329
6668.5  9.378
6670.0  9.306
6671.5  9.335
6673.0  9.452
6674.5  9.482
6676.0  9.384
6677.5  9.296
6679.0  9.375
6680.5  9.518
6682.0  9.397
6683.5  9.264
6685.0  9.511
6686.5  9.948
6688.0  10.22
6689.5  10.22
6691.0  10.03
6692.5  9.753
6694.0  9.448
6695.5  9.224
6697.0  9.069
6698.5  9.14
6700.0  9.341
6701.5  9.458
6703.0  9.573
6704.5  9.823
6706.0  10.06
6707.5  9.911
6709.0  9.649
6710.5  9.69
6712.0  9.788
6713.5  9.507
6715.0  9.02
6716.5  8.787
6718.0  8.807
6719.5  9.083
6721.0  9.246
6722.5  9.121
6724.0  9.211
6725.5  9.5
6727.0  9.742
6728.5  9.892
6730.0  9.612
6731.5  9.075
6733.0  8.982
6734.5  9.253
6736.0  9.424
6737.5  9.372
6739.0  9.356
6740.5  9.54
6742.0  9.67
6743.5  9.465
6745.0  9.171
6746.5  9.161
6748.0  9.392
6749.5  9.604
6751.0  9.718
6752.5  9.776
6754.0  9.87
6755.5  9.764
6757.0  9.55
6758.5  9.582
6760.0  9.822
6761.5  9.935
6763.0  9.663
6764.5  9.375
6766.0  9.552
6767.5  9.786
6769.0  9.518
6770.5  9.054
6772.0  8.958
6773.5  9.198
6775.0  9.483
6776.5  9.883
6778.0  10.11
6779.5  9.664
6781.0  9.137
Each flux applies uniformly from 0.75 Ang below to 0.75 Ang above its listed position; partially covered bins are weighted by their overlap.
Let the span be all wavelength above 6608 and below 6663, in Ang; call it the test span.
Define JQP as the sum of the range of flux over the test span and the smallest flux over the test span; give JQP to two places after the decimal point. 10.21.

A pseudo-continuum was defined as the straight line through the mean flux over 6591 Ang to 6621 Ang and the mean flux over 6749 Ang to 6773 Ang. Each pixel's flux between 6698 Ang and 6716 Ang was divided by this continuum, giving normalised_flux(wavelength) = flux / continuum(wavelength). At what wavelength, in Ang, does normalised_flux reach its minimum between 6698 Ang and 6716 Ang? 6715.0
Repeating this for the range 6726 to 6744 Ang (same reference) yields 6733.0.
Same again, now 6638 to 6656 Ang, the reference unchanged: 6644.5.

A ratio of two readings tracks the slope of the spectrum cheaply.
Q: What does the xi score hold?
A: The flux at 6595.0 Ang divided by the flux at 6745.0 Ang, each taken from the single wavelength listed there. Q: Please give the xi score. 0.98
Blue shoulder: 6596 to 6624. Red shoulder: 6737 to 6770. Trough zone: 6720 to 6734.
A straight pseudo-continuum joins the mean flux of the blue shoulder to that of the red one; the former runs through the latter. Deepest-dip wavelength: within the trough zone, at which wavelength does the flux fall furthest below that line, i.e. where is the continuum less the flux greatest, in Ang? 6733.0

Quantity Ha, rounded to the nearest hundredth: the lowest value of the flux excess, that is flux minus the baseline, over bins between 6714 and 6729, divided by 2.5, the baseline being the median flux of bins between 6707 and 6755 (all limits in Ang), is -0.26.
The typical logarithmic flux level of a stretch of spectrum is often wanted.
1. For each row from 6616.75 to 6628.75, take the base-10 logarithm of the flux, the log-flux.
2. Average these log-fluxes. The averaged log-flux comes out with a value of 0.986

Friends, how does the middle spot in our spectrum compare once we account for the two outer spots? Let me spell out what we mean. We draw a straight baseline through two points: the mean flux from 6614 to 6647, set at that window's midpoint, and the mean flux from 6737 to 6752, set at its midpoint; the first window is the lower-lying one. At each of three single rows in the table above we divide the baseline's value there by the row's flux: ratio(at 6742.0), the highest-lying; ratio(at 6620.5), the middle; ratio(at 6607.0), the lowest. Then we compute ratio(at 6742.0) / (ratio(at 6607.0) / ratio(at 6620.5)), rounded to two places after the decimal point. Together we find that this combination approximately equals 0.88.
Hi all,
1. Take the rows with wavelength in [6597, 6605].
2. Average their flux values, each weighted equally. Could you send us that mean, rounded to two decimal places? 9.20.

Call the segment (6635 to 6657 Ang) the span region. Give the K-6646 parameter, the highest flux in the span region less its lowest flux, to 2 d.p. 1.36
